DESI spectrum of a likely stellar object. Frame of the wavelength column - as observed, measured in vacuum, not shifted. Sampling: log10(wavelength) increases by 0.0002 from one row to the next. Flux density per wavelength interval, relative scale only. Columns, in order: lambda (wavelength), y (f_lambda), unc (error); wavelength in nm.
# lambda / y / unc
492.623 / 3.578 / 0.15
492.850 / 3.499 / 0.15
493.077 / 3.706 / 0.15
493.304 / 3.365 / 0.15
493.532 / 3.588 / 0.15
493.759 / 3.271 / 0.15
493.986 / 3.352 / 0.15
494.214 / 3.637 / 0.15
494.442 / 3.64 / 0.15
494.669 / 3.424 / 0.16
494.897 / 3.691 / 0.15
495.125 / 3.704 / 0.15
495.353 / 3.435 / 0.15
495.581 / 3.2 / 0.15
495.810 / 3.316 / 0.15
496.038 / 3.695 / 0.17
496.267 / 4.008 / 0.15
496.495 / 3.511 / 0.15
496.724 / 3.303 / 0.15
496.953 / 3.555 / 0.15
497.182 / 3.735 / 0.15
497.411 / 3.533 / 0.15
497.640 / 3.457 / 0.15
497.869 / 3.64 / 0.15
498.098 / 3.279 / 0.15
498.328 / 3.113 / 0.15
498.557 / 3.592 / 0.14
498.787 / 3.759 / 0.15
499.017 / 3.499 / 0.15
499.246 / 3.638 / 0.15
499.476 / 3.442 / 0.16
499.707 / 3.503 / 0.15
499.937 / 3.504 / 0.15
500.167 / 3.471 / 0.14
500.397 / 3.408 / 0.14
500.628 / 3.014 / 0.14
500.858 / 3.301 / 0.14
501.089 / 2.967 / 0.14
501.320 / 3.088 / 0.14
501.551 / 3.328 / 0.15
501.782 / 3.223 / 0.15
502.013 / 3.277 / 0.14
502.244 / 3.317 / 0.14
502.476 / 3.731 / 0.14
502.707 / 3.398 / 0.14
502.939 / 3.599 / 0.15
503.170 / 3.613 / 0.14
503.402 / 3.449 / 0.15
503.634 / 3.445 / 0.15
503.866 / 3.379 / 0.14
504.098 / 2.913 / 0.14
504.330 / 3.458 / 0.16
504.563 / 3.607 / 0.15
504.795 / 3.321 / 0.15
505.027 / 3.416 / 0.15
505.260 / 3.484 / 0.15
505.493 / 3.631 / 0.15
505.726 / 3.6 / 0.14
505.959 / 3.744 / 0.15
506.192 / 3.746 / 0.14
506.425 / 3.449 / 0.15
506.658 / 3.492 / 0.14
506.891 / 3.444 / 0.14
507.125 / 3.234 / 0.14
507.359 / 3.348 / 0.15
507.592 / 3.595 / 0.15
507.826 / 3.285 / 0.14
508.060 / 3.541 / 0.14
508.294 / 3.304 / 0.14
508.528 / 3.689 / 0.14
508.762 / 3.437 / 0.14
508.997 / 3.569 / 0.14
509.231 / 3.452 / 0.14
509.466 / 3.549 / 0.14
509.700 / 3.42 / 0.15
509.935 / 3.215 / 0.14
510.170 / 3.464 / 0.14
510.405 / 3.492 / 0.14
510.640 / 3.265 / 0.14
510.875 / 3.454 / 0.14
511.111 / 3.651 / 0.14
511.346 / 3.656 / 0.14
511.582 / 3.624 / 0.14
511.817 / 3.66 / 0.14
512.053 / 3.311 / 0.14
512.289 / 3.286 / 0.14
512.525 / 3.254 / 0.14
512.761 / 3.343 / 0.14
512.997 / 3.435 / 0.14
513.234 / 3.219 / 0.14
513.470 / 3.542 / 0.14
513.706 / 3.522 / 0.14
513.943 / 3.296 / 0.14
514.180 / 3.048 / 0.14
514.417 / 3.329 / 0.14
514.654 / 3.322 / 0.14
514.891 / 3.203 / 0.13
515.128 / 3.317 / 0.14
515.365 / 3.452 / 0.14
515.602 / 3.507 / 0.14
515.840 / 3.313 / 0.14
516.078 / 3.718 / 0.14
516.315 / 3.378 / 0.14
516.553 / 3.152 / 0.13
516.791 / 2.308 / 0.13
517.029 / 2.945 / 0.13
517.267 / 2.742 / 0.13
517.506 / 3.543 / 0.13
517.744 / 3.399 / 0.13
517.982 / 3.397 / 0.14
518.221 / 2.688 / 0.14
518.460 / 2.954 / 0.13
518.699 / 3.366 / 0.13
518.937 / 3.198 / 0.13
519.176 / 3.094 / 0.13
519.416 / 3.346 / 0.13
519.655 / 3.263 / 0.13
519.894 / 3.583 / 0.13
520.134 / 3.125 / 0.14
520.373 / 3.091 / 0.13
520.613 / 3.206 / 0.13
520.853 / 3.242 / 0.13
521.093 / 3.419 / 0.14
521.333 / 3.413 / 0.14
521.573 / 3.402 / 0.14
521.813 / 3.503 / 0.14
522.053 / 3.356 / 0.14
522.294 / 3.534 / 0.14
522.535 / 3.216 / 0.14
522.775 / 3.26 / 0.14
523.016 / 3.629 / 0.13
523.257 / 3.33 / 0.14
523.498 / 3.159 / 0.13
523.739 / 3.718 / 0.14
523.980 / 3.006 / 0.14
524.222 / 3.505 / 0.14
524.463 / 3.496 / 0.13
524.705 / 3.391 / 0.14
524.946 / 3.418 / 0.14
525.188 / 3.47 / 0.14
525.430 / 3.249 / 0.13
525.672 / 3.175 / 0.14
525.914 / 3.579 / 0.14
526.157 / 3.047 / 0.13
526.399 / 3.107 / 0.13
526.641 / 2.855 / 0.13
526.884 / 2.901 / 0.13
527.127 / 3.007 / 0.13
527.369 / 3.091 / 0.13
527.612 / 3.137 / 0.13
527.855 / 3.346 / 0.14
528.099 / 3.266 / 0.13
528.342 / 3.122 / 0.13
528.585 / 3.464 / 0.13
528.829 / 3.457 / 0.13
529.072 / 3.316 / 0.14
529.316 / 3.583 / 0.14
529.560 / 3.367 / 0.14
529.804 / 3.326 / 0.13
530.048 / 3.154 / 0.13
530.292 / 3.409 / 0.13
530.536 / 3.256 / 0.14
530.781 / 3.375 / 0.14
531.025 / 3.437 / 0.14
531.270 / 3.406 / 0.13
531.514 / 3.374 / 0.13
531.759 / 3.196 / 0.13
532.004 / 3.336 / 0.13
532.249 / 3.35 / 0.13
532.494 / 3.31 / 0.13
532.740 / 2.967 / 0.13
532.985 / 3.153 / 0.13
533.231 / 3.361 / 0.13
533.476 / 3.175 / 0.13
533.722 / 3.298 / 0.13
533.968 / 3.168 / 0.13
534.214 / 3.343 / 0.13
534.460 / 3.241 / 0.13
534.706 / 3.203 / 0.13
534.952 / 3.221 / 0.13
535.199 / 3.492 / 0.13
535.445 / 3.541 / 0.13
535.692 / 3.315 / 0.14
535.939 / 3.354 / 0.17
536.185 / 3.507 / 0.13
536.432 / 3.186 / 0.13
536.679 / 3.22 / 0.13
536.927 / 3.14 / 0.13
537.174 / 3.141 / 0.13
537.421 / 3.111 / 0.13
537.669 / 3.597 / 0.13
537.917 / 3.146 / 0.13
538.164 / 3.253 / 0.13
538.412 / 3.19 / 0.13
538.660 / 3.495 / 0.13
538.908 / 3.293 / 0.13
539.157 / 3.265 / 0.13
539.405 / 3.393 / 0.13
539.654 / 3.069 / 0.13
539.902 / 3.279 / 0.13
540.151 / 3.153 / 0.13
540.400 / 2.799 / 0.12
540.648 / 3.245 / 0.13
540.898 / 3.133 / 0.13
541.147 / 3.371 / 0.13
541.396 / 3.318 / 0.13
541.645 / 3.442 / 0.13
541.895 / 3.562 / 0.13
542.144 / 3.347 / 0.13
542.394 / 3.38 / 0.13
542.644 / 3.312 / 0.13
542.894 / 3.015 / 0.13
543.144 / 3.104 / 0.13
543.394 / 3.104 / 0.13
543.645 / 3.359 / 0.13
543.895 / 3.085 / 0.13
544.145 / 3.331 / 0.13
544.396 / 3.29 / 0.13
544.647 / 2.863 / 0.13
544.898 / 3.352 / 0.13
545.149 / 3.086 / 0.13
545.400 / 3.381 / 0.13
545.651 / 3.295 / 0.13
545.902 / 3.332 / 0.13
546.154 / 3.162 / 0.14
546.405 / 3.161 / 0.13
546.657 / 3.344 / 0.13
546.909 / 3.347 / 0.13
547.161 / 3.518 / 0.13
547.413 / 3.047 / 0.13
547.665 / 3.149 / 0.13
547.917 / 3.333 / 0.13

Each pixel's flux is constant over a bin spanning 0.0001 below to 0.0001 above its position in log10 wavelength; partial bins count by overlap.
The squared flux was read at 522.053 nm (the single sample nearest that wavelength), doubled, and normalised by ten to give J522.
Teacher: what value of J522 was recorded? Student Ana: 2.25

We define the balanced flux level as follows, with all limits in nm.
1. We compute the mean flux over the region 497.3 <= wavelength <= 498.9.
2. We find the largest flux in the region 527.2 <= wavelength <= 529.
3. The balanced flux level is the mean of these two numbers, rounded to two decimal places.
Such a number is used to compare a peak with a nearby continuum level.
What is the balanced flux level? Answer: 3.47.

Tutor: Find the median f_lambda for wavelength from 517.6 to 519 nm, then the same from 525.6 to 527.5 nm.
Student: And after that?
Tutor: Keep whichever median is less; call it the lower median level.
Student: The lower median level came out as 3.07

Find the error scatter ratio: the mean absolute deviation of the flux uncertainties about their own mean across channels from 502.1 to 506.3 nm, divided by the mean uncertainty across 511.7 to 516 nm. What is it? 0.039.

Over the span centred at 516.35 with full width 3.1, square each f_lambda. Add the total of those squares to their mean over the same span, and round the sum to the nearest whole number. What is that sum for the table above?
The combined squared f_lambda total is 148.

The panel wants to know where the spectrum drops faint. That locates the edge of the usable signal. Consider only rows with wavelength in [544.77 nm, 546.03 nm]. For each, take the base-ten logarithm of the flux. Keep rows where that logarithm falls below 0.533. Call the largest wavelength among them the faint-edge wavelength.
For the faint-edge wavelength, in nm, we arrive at 545.902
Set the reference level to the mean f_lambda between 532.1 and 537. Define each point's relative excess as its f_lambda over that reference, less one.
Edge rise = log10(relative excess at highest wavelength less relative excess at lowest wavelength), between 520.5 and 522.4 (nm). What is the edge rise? -1.00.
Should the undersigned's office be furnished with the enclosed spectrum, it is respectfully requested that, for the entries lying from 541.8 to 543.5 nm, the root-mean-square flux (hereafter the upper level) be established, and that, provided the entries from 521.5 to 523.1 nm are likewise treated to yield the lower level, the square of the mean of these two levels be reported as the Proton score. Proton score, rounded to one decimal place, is 11.2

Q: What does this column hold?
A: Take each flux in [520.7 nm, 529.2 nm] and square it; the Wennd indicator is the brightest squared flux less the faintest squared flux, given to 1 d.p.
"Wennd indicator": 5.7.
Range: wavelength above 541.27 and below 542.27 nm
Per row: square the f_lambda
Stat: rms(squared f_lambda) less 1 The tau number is 10.7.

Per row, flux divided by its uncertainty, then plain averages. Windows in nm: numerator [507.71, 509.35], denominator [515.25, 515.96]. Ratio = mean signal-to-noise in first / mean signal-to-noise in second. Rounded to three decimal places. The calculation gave 1.013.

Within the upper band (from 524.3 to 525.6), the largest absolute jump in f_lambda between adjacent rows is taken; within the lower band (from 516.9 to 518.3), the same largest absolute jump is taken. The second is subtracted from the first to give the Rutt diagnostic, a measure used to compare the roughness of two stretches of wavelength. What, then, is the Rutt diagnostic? -0.6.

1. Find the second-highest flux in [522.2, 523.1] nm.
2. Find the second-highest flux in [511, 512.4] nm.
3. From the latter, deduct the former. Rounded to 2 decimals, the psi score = 0.12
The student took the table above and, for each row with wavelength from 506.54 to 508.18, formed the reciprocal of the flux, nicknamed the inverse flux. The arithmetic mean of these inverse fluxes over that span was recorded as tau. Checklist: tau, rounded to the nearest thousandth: 0.293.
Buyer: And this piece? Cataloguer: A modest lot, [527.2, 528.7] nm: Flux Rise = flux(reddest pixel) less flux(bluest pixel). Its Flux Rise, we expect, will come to 0.37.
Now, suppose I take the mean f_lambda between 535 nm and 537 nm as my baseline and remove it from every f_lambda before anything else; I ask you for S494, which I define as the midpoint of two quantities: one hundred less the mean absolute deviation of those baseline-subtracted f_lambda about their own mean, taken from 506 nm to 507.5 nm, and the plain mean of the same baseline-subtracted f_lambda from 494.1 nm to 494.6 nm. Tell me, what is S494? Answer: 50.1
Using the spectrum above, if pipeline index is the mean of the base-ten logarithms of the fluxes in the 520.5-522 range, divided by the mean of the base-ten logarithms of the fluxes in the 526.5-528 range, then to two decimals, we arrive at 1.09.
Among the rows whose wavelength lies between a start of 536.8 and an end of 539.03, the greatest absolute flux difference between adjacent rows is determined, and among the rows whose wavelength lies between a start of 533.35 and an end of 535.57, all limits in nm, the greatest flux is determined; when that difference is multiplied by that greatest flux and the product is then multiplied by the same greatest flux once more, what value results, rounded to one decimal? 6.1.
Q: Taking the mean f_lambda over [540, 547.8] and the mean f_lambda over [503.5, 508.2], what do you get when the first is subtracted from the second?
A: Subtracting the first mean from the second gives 0.22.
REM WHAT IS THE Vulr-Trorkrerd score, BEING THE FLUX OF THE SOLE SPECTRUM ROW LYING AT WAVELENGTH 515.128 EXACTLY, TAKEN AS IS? 3.317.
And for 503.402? 3.449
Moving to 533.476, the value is 3.175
